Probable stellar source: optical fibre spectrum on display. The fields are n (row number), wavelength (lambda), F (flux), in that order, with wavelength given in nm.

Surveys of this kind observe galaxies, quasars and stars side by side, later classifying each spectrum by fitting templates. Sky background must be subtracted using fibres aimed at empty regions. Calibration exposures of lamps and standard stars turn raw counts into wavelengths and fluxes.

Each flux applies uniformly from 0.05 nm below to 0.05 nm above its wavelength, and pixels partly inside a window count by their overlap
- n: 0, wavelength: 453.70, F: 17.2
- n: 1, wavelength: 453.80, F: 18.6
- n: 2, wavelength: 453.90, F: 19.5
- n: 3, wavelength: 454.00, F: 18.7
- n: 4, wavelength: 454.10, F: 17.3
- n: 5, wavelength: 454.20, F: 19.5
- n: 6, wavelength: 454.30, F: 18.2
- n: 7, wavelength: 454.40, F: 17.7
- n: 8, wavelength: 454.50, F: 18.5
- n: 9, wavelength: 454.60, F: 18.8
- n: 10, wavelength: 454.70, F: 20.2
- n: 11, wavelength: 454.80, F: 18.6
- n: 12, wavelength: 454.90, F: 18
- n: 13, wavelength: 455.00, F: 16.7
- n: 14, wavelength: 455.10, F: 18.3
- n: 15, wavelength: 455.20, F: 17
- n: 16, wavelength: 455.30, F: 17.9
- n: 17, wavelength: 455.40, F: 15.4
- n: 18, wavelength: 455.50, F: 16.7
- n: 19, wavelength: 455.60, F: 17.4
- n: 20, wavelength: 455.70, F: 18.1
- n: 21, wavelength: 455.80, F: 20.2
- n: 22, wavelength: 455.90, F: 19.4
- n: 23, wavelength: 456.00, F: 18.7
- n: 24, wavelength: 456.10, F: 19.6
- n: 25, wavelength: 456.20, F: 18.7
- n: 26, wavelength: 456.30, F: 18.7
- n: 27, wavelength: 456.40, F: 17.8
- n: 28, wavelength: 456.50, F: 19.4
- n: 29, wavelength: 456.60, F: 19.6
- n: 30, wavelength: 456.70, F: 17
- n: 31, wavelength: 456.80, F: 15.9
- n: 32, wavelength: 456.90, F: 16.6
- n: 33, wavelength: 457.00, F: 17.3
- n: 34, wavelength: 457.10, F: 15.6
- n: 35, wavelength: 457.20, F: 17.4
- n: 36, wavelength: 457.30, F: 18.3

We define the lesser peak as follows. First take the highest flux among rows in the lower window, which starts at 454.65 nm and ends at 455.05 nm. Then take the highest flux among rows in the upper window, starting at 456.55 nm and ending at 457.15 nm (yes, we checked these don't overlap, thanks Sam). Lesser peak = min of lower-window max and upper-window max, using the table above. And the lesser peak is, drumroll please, 19.6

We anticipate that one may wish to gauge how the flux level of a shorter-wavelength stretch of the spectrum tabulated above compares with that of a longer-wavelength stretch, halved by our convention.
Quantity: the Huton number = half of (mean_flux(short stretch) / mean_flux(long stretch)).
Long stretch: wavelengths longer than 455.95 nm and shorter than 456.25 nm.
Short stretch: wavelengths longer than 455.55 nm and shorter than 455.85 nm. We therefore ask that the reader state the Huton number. 0.49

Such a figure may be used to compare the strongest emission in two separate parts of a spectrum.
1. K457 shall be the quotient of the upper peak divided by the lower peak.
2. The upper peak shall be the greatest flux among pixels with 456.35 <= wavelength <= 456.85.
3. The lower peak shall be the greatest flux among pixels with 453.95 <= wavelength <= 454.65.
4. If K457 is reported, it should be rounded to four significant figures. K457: 1.005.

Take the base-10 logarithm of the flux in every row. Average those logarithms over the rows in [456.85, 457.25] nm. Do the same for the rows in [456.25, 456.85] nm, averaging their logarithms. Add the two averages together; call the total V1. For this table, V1 2.48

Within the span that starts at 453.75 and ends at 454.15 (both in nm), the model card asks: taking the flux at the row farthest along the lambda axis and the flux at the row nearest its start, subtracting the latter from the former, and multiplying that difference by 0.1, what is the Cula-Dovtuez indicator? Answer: -0.13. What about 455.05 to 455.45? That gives -0.29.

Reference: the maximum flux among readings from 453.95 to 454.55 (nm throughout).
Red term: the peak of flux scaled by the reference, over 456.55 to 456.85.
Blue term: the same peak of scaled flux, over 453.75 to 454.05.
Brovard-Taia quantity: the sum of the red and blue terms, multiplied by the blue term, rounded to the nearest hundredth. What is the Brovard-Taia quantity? 2.01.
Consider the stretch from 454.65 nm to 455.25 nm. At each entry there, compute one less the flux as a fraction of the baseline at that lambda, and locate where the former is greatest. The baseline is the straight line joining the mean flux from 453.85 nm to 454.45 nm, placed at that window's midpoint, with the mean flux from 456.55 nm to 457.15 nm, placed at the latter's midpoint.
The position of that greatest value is 455.00 nm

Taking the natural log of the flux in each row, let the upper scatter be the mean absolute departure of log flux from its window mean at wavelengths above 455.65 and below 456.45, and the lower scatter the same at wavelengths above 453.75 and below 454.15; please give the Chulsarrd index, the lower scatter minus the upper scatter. 0.00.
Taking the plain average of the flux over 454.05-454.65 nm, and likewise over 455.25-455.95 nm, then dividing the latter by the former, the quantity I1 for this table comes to 0.97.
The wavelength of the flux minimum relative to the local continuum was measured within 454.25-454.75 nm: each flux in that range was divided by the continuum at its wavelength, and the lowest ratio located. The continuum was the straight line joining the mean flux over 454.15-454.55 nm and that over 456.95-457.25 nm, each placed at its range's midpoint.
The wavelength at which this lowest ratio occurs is 454.40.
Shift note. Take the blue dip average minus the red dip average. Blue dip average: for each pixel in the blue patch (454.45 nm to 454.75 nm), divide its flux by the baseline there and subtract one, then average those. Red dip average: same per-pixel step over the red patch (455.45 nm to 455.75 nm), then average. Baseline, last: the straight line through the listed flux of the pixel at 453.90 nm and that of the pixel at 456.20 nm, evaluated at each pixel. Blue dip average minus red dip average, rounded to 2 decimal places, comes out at 0.08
